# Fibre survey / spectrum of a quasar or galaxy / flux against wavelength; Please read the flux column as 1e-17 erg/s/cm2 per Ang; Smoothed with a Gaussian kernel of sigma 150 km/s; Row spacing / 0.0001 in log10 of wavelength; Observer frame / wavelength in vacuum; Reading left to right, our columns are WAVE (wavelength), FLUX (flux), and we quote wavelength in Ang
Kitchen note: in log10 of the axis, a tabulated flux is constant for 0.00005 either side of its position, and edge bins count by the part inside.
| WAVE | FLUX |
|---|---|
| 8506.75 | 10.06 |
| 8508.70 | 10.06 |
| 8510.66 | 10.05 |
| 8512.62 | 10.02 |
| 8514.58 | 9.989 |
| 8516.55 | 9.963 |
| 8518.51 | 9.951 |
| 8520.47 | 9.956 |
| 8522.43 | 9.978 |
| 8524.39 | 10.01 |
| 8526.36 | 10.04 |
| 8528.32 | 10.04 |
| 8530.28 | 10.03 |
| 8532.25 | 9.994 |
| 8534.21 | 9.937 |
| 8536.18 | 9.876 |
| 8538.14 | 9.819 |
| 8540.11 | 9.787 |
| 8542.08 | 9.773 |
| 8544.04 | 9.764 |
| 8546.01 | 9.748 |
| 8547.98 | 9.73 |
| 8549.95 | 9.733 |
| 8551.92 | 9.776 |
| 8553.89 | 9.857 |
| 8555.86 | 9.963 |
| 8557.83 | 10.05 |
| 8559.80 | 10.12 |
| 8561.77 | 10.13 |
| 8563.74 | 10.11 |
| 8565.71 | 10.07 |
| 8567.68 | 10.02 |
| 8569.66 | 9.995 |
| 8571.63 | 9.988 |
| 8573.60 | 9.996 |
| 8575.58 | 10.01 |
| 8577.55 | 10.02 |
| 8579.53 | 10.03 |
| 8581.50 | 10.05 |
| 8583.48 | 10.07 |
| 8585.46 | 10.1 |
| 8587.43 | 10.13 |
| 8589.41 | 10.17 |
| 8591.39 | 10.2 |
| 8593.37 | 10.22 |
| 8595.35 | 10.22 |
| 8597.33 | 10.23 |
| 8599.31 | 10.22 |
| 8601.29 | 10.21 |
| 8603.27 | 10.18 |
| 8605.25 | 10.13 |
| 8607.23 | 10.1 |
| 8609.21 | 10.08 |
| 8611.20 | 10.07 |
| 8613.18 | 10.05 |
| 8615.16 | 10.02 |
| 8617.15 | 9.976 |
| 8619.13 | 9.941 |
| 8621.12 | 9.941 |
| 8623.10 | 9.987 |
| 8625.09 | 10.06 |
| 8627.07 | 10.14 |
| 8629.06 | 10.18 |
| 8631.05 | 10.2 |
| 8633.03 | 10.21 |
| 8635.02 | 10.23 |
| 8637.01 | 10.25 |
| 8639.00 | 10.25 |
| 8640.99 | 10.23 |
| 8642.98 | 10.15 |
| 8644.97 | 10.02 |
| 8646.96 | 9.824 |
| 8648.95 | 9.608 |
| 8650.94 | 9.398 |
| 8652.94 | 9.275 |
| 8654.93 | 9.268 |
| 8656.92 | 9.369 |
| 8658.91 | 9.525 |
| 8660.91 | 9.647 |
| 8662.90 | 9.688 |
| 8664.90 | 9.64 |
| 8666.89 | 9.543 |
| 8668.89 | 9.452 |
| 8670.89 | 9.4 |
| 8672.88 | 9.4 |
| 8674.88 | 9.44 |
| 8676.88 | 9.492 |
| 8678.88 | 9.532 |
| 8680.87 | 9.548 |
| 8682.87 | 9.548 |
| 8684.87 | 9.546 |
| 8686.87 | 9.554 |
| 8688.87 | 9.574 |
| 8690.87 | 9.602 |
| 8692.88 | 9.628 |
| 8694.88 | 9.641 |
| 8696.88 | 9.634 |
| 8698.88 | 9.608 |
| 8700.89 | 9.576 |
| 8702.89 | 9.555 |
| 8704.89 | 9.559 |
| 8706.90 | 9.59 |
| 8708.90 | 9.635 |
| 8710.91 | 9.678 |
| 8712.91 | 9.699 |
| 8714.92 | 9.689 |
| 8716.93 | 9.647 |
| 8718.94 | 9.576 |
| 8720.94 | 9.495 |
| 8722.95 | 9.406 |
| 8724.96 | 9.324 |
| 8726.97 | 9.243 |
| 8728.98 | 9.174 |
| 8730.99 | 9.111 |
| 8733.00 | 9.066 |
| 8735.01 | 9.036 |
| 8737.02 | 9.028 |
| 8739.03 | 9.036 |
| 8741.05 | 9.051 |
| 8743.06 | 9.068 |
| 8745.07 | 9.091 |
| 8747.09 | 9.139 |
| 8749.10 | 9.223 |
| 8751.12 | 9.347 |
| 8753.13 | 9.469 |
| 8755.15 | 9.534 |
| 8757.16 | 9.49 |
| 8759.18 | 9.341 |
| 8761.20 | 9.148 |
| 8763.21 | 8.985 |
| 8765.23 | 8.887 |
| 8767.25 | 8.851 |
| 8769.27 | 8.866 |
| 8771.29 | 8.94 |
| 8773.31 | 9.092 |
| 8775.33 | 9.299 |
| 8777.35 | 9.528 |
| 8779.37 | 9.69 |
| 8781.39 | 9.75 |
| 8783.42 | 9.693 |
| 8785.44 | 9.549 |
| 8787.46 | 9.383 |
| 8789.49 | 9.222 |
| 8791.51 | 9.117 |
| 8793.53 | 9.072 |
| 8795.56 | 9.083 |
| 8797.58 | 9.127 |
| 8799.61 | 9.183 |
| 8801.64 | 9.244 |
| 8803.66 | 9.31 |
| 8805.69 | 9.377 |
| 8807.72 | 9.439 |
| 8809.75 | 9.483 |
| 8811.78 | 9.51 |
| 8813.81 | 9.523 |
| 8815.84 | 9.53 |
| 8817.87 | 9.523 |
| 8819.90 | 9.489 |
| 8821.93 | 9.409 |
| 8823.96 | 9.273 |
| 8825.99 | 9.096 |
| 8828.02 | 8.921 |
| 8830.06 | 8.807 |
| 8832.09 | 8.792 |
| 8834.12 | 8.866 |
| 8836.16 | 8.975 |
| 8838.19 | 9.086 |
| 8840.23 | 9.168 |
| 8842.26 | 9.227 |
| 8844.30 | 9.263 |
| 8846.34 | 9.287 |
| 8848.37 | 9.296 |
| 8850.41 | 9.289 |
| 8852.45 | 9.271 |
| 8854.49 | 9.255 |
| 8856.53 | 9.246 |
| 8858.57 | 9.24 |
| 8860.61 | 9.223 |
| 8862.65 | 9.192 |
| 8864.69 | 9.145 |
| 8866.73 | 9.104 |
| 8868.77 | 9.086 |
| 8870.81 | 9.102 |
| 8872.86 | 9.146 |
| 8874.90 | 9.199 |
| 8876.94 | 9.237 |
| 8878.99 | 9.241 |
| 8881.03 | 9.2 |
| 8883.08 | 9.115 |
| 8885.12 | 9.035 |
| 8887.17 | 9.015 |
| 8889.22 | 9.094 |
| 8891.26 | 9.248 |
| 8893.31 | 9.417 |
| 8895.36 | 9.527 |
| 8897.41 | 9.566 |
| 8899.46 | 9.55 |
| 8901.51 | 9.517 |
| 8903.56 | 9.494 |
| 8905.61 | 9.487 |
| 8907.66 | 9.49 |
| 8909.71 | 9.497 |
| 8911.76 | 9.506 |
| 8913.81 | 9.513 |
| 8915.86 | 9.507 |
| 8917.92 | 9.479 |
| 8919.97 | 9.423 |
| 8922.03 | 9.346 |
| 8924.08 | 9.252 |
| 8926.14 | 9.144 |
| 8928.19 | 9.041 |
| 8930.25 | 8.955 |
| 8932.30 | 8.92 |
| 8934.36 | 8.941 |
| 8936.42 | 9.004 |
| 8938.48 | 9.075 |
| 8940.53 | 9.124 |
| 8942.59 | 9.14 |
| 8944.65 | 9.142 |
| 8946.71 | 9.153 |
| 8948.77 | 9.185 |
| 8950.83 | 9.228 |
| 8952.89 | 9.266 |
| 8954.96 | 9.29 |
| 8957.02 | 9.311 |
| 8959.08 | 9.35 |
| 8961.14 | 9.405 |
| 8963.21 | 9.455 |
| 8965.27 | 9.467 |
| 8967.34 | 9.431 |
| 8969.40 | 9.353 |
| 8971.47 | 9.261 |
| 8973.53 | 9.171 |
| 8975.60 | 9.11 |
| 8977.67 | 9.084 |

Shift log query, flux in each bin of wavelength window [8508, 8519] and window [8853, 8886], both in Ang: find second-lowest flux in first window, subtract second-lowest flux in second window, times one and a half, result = 1.3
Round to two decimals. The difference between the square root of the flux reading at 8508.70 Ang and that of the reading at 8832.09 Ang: 0.21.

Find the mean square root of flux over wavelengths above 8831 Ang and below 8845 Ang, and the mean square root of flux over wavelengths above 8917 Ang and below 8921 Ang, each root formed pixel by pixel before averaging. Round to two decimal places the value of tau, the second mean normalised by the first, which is 1.02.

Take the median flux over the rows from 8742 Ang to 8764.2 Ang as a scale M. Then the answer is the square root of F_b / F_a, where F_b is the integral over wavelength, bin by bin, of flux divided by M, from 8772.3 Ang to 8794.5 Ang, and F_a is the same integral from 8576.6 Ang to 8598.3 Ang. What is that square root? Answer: 0.97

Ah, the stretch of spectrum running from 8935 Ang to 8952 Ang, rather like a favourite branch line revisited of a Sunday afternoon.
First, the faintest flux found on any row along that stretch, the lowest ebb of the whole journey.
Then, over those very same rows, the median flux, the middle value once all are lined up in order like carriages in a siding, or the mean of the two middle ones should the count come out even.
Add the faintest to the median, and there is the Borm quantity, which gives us 18.1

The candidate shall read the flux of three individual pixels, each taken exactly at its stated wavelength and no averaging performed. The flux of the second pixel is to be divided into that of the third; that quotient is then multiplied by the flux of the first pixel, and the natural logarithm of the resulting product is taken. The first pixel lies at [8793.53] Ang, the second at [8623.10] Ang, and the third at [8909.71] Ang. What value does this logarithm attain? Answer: 2.15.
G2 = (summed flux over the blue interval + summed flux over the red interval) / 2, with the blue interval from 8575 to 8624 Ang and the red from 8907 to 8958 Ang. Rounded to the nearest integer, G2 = 242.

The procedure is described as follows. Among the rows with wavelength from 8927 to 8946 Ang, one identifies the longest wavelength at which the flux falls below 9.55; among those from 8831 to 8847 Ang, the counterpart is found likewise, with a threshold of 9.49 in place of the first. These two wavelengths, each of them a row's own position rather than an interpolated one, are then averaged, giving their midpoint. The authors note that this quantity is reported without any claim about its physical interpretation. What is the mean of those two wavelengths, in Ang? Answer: 8895.5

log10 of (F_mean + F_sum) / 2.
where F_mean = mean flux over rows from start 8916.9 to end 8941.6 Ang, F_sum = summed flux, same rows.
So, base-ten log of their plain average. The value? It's 1.77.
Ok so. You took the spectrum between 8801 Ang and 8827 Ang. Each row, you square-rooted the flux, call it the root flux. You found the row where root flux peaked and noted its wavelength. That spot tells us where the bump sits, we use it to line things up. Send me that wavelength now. 8815.84 Ang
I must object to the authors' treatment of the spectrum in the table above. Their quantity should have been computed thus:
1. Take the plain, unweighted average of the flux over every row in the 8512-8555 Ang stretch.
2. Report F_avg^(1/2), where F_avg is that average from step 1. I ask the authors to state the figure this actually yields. 3.15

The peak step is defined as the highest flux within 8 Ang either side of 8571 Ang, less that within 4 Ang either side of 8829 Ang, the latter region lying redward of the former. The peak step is 1.0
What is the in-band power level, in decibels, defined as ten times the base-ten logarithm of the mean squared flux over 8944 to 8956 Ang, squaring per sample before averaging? 19.3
